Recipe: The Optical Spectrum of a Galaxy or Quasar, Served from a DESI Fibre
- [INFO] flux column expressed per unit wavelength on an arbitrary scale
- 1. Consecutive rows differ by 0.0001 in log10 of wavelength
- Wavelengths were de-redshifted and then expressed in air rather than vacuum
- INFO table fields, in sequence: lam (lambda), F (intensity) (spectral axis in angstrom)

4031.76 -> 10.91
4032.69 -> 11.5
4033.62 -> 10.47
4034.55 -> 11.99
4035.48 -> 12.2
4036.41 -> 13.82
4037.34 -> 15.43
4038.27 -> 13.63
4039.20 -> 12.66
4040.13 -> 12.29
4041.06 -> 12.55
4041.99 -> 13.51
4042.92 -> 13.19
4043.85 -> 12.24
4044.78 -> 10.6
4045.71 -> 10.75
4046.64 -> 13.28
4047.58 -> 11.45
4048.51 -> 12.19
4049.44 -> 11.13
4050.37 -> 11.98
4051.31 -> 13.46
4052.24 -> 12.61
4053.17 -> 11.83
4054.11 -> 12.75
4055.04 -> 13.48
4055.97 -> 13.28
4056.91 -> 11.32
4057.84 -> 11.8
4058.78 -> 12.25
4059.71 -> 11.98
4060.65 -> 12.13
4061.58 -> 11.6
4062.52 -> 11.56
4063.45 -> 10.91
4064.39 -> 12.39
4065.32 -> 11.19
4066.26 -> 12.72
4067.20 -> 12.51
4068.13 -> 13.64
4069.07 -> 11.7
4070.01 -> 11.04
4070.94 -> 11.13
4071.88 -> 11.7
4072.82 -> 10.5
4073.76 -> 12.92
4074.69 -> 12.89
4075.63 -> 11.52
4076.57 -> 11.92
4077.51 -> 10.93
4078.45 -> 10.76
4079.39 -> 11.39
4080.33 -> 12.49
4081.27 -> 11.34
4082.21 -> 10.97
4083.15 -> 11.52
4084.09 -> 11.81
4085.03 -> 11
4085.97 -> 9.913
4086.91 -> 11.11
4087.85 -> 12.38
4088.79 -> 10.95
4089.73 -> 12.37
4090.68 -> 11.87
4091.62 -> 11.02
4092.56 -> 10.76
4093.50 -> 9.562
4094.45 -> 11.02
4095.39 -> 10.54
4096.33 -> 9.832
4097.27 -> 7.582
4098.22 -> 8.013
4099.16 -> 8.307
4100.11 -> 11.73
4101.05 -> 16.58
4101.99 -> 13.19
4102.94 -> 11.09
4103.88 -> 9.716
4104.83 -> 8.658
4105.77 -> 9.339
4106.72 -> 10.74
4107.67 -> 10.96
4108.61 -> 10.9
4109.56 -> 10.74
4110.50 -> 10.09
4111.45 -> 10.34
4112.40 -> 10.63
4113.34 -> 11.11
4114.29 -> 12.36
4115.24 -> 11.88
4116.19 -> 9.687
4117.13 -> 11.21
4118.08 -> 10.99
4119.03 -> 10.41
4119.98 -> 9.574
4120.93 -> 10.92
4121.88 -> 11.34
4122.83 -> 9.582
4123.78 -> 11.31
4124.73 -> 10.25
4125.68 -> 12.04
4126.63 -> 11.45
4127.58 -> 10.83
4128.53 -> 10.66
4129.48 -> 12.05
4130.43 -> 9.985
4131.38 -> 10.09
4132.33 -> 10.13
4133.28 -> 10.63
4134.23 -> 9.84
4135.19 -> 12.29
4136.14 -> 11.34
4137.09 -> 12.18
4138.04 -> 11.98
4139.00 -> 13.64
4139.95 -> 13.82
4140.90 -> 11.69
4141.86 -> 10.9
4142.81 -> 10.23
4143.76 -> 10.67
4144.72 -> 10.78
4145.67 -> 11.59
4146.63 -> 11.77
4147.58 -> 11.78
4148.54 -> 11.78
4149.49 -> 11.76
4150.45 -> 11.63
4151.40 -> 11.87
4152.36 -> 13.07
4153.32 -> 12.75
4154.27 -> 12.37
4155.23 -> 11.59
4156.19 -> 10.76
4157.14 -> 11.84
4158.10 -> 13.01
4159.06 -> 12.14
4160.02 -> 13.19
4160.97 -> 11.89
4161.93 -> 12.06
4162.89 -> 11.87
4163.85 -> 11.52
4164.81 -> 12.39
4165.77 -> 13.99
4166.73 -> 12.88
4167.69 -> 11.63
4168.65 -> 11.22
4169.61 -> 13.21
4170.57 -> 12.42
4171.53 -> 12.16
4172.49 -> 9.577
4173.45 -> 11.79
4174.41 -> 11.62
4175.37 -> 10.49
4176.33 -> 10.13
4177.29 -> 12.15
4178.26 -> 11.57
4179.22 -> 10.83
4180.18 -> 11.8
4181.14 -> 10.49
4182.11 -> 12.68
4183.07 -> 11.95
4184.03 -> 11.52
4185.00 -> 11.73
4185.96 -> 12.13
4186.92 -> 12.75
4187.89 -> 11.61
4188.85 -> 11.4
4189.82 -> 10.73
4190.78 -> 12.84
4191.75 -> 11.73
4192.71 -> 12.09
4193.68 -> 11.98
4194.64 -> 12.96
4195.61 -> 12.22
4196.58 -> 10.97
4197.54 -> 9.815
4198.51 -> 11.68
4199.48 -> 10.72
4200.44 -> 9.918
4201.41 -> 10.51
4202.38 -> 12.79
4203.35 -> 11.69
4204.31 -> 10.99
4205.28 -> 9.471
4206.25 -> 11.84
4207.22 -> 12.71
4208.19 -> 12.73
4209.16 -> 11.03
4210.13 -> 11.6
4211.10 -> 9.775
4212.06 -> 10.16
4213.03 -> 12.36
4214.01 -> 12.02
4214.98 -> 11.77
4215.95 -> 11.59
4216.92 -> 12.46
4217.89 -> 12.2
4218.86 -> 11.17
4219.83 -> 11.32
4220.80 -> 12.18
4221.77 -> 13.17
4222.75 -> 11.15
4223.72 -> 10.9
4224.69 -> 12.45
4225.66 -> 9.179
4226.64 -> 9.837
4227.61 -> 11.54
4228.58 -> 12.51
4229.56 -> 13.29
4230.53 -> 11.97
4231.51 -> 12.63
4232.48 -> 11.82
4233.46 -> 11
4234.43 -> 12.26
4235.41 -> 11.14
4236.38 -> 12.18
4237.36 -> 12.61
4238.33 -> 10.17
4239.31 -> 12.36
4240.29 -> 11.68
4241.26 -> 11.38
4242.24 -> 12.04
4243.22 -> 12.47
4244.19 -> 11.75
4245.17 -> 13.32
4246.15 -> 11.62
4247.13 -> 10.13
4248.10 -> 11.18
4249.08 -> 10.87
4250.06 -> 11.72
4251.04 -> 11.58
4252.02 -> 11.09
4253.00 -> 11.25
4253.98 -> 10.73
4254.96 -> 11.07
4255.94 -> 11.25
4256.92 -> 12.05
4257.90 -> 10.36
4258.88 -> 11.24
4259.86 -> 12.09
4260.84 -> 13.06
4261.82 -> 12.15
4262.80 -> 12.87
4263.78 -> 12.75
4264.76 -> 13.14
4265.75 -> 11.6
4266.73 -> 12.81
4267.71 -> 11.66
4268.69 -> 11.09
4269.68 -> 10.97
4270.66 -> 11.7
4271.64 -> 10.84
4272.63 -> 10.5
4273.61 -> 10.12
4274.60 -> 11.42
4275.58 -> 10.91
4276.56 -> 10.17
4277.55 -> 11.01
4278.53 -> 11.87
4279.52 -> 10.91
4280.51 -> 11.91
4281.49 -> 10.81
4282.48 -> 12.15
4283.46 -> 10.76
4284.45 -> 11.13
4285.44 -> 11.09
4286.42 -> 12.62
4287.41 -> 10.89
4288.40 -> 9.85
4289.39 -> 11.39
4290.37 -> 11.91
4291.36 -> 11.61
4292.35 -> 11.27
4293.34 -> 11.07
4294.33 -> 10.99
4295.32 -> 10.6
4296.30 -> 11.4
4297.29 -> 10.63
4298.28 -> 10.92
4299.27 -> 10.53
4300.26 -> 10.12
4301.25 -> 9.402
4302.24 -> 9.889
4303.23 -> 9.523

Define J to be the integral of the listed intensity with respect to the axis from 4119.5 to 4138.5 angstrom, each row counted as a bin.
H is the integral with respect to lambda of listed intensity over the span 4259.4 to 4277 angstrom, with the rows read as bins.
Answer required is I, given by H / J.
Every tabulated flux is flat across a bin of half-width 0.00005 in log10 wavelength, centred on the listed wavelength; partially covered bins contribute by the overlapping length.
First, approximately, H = 205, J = 208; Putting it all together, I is 1.0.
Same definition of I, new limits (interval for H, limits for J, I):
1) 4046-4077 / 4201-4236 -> 0.9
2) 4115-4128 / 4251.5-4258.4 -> 1.8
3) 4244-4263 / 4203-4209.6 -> 2.9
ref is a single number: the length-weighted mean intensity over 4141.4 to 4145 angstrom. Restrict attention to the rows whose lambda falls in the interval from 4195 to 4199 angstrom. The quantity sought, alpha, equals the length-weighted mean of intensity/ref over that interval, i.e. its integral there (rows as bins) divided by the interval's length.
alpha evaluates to 1.05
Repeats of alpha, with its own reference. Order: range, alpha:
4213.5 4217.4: 1.12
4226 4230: 1.10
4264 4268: 1.16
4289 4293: 1.08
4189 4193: 1.11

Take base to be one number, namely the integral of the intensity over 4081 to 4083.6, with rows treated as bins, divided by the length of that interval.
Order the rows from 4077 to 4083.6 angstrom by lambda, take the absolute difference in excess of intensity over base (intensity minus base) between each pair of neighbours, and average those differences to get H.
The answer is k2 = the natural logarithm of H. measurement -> -0.4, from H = 0.7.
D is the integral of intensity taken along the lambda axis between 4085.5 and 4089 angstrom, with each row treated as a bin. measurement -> 38.9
